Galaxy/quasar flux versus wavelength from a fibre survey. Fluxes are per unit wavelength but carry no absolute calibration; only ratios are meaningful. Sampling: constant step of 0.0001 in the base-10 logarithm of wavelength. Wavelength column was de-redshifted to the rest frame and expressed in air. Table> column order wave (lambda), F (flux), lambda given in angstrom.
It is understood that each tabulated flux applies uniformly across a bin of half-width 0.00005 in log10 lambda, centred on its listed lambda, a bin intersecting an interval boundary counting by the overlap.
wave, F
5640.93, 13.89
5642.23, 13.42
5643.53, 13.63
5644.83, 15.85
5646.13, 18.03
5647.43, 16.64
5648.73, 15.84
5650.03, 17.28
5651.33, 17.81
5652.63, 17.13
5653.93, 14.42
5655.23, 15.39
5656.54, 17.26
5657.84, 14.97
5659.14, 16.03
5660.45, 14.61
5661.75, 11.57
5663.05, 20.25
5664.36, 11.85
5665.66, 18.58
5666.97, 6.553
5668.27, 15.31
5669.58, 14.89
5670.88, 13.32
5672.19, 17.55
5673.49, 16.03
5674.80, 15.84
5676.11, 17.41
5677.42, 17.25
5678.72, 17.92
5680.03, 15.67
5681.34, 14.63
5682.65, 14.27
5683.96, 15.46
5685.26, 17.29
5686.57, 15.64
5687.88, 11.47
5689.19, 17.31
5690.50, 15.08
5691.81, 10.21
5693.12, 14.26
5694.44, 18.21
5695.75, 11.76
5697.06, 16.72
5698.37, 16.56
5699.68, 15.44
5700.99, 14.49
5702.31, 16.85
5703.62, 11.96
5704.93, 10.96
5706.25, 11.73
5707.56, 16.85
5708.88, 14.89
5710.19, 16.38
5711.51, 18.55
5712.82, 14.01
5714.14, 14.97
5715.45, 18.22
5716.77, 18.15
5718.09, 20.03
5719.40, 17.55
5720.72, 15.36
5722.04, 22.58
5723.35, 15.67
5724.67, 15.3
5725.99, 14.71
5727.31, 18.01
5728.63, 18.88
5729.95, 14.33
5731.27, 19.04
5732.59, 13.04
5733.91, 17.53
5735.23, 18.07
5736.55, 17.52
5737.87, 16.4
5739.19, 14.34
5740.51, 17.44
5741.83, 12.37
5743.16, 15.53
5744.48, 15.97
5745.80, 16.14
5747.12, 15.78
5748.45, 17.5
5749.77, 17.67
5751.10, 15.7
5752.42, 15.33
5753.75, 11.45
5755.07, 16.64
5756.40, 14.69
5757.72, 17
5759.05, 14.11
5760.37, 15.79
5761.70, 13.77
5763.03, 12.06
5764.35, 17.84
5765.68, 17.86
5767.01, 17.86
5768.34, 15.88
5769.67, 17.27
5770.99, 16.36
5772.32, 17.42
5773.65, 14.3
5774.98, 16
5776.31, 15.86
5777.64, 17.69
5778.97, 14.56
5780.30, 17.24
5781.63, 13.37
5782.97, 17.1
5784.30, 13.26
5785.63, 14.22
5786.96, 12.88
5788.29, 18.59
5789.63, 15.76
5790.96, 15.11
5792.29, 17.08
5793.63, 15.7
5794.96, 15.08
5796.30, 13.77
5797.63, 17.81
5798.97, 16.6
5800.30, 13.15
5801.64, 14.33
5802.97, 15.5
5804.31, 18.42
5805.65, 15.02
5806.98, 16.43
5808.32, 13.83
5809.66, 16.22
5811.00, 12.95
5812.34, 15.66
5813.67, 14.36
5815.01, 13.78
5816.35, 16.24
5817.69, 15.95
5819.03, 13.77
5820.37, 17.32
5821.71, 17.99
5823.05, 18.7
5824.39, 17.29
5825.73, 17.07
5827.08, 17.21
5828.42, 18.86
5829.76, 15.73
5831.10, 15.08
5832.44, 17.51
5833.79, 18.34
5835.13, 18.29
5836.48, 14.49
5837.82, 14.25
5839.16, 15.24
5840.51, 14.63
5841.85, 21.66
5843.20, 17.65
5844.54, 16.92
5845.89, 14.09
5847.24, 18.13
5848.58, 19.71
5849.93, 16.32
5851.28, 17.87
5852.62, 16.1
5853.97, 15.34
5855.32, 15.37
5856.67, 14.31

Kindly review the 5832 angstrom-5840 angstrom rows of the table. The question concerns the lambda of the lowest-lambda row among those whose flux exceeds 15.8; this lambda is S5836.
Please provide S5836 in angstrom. 5832.44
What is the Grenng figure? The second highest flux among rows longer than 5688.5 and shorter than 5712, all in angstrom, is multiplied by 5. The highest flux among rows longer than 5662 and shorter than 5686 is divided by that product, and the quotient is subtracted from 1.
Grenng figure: 0.778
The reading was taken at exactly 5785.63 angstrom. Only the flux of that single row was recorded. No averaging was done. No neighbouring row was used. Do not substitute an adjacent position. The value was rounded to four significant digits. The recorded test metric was 14.22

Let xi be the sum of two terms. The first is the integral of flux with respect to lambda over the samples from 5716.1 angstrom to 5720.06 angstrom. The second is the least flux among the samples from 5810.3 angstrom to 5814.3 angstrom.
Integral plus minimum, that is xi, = 86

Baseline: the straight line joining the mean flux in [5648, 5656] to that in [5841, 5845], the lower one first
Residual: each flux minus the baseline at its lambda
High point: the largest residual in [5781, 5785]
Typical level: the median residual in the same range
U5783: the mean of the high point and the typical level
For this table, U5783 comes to -2.7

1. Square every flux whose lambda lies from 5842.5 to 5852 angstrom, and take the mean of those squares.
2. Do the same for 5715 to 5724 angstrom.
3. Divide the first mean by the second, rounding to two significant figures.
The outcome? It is 0.89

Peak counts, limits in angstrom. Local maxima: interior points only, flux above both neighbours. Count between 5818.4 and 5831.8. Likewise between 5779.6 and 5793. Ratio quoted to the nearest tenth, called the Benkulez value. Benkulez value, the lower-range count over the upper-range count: 1.5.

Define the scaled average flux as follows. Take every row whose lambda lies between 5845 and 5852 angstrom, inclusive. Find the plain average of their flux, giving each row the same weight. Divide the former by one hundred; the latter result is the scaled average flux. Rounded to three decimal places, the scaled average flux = 0.172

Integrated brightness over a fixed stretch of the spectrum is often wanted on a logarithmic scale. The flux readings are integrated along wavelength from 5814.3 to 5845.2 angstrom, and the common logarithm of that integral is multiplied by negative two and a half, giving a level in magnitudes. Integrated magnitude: -6.78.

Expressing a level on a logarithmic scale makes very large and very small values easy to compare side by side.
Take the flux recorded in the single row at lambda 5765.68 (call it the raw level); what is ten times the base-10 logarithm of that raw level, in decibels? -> 12.5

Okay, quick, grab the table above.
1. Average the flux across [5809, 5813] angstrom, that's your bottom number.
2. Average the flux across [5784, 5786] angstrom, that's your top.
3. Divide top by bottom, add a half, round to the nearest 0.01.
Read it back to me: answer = 1.42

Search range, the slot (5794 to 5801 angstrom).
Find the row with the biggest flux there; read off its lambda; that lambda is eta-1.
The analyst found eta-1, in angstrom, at 5797.63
